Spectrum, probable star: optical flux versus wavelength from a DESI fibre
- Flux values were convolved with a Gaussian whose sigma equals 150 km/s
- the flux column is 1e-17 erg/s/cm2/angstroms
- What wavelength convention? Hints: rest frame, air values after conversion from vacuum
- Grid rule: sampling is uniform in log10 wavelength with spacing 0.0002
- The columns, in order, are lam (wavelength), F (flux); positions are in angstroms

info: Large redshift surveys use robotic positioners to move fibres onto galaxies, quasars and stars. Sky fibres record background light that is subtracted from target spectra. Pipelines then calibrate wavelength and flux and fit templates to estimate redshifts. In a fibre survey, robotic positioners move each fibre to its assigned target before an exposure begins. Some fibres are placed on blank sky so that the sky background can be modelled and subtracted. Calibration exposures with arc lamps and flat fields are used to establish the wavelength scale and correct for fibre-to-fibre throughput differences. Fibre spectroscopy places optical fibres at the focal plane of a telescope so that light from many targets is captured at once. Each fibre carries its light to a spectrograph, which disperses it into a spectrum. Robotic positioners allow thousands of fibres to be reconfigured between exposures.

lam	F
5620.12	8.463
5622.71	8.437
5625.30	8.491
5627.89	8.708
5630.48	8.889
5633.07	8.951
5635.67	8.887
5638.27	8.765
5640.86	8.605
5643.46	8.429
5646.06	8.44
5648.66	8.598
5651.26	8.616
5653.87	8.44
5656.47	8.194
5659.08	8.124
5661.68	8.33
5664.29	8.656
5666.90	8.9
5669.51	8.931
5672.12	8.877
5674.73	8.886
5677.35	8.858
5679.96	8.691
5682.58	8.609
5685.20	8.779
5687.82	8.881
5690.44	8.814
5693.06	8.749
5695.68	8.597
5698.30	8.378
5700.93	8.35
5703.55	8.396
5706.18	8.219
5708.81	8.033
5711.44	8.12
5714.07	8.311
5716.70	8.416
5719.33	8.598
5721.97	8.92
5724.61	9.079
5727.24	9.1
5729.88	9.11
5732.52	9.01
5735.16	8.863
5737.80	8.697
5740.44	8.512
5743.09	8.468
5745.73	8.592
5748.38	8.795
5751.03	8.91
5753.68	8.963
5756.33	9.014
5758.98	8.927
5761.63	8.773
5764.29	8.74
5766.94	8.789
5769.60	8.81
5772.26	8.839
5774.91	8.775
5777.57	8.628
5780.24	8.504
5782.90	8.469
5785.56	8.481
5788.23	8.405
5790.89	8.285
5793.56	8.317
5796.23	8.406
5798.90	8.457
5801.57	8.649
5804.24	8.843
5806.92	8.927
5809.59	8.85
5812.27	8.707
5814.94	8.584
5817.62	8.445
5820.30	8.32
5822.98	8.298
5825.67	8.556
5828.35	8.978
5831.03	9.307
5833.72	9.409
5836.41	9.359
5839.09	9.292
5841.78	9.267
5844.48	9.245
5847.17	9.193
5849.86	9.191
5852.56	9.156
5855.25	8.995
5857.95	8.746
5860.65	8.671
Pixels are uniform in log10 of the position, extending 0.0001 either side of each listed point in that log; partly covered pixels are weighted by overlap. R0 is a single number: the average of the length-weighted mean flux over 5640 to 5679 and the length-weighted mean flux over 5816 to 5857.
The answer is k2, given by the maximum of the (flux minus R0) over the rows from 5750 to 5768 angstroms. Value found 0.22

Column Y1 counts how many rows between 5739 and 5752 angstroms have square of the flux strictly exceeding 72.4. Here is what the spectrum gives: 4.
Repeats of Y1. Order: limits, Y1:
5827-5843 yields 6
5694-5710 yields 1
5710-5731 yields 5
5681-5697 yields 6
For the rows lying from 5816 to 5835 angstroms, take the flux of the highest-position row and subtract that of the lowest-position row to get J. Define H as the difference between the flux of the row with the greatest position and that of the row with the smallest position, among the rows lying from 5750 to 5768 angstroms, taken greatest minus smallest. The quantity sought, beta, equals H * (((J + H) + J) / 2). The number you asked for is -0.1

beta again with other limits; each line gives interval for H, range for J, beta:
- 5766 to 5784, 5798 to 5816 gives 0.0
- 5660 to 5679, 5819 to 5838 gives 0.7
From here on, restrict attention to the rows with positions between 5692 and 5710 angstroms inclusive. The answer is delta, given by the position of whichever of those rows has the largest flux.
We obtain 5693.06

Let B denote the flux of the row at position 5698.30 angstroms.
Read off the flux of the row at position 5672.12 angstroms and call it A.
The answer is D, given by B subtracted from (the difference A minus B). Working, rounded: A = 8.877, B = 8.378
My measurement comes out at -7.9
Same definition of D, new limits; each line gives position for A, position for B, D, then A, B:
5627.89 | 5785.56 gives -8.3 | 8.708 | 8.481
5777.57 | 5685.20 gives -8.9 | 8.628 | 8.779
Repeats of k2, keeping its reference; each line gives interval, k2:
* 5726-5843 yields 0.61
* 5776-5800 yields -0.17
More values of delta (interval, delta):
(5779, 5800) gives 5780.24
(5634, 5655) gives 5635.67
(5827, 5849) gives 5833.72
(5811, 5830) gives 5828.35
